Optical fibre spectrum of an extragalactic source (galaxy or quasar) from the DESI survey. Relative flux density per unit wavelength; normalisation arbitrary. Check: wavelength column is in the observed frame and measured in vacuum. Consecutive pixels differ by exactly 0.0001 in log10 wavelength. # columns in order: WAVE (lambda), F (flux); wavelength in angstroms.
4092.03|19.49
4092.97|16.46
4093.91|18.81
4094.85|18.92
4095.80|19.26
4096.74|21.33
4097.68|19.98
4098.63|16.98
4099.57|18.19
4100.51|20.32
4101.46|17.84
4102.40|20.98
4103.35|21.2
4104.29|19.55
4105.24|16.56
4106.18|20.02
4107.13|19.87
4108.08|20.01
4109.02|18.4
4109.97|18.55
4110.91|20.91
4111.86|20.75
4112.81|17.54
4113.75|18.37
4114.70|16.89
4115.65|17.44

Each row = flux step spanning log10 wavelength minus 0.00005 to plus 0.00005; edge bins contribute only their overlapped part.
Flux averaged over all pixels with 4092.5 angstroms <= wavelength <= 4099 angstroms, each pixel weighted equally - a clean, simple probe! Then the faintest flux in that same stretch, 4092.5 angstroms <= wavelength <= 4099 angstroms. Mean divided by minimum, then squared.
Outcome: 1.31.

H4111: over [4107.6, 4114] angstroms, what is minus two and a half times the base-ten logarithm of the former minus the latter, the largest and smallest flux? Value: -1.32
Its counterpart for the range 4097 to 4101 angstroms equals -1.31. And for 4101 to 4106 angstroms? -1.67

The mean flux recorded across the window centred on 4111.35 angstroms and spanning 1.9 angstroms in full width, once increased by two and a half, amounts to 23.3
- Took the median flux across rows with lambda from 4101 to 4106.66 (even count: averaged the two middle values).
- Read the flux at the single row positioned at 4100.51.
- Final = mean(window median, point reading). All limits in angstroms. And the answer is 20.1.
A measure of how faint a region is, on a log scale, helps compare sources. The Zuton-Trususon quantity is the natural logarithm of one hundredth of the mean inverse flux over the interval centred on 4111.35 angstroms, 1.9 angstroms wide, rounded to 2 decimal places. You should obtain -7.64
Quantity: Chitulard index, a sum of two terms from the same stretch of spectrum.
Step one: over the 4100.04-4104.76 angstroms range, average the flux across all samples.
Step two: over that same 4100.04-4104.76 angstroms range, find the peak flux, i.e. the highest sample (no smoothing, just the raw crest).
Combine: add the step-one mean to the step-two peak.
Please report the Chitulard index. 41.2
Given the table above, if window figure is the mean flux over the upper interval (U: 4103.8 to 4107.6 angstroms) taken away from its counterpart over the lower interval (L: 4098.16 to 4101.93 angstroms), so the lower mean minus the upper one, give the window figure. -0.7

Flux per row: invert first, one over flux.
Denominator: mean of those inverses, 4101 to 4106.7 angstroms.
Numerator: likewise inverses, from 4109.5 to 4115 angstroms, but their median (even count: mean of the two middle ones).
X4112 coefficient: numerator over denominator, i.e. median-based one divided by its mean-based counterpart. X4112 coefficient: 1.04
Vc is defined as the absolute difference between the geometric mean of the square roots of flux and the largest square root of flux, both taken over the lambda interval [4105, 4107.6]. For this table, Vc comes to 0.145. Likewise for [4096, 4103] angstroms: 0.224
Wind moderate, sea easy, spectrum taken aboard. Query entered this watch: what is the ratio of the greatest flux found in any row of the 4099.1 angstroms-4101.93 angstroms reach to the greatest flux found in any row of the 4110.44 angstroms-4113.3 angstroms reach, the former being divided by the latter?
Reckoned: 0.972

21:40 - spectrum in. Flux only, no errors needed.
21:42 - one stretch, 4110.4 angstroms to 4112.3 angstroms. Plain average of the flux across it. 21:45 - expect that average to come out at 20.8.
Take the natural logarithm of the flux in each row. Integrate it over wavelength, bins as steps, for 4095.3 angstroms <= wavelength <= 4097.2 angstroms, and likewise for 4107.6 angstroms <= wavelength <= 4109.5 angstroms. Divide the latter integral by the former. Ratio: 0.98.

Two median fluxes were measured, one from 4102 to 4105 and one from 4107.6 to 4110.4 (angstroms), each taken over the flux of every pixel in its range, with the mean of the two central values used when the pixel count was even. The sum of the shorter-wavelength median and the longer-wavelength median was 39.5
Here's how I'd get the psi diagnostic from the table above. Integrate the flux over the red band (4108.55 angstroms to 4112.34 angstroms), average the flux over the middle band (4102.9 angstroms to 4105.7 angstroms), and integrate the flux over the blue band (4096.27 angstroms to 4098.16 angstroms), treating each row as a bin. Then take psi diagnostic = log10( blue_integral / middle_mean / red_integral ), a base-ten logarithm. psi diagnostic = -1.56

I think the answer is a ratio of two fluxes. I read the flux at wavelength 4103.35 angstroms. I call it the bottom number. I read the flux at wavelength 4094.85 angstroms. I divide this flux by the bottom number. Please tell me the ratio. 0.89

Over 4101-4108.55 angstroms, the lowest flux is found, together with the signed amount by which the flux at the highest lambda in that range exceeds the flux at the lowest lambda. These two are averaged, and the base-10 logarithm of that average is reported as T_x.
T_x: 0.972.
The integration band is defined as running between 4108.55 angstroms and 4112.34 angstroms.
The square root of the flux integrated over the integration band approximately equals 8.63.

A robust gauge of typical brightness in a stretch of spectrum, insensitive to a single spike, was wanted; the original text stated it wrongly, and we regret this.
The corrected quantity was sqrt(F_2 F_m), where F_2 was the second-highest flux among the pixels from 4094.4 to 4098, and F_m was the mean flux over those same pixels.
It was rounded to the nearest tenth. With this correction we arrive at 19.9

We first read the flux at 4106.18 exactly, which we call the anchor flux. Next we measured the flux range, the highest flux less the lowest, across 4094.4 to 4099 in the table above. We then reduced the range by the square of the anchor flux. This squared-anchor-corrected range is -396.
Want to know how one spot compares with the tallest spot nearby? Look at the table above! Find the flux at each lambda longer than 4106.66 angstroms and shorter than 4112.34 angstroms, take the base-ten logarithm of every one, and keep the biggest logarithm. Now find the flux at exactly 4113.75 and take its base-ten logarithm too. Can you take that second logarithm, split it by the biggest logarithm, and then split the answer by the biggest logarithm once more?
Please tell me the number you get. 0.725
